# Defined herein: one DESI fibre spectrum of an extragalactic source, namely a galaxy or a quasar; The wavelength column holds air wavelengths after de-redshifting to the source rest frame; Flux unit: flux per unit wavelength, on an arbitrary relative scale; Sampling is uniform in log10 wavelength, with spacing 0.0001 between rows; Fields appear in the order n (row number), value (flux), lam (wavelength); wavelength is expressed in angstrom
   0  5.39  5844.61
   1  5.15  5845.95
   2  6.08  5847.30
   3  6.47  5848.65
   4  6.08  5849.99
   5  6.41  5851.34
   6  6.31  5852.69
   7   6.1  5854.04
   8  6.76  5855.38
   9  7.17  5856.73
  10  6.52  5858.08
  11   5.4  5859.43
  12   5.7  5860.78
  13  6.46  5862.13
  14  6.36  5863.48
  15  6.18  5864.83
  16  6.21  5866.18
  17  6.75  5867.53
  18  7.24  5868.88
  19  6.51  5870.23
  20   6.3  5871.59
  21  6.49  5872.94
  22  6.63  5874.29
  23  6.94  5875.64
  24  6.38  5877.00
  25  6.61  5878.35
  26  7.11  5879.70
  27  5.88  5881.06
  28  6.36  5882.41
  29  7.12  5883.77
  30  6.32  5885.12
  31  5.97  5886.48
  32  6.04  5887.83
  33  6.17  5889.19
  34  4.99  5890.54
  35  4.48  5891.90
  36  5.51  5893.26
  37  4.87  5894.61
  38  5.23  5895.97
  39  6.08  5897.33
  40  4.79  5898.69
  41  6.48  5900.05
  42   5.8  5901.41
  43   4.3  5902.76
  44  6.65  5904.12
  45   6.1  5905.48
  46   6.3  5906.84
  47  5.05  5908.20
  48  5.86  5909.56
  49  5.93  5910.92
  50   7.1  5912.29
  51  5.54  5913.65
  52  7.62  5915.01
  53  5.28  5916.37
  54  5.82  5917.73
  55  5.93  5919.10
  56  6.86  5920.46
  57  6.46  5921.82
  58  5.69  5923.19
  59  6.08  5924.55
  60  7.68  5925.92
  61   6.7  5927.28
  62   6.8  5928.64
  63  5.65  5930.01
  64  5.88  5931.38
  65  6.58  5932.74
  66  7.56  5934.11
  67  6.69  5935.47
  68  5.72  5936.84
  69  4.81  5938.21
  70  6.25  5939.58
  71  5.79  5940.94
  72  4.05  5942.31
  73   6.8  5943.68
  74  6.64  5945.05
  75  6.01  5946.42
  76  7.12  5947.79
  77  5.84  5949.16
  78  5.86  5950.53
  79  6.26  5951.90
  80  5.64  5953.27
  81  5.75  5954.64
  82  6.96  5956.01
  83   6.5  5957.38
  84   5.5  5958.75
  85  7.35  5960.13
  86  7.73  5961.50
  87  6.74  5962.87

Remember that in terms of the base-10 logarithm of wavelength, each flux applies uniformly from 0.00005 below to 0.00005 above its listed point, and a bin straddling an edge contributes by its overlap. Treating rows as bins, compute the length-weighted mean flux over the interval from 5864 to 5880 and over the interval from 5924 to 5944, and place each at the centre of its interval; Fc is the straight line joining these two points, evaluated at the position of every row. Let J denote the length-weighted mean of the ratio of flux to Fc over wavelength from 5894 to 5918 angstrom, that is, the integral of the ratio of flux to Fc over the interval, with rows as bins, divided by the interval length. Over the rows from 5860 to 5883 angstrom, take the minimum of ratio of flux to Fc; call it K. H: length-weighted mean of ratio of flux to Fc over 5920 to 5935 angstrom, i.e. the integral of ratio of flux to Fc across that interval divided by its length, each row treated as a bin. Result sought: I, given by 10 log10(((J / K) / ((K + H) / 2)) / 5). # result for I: -6.5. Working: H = 1.05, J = 0.91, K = 0.85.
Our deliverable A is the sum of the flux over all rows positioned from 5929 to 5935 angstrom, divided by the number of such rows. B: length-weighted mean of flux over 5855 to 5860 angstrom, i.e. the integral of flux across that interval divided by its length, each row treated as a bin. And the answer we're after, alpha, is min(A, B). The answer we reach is 6.4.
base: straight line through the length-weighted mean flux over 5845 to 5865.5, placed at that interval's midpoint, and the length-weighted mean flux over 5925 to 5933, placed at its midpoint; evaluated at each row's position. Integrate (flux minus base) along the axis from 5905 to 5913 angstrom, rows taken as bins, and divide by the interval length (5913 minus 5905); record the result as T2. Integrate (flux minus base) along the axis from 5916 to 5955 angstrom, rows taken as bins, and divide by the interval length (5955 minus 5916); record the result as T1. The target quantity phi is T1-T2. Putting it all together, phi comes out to 0.0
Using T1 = -0.4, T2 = -0.4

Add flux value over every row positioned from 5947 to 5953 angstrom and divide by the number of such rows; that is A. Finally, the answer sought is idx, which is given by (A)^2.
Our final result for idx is 39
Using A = 6.3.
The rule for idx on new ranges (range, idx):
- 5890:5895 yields 25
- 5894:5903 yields 29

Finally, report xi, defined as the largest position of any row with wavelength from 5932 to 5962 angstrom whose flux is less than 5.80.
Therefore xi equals 5958.75 angstrom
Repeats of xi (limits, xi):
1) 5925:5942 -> 5940.94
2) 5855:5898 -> 5895.97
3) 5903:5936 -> 5930.01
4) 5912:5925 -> 5923.19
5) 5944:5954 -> 5953.27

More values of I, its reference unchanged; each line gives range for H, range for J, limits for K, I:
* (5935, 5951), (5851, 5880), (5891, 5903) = -4.5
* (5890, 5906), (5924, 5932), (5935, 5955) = -3.8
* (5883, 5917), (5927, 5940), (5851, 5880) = -5.4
